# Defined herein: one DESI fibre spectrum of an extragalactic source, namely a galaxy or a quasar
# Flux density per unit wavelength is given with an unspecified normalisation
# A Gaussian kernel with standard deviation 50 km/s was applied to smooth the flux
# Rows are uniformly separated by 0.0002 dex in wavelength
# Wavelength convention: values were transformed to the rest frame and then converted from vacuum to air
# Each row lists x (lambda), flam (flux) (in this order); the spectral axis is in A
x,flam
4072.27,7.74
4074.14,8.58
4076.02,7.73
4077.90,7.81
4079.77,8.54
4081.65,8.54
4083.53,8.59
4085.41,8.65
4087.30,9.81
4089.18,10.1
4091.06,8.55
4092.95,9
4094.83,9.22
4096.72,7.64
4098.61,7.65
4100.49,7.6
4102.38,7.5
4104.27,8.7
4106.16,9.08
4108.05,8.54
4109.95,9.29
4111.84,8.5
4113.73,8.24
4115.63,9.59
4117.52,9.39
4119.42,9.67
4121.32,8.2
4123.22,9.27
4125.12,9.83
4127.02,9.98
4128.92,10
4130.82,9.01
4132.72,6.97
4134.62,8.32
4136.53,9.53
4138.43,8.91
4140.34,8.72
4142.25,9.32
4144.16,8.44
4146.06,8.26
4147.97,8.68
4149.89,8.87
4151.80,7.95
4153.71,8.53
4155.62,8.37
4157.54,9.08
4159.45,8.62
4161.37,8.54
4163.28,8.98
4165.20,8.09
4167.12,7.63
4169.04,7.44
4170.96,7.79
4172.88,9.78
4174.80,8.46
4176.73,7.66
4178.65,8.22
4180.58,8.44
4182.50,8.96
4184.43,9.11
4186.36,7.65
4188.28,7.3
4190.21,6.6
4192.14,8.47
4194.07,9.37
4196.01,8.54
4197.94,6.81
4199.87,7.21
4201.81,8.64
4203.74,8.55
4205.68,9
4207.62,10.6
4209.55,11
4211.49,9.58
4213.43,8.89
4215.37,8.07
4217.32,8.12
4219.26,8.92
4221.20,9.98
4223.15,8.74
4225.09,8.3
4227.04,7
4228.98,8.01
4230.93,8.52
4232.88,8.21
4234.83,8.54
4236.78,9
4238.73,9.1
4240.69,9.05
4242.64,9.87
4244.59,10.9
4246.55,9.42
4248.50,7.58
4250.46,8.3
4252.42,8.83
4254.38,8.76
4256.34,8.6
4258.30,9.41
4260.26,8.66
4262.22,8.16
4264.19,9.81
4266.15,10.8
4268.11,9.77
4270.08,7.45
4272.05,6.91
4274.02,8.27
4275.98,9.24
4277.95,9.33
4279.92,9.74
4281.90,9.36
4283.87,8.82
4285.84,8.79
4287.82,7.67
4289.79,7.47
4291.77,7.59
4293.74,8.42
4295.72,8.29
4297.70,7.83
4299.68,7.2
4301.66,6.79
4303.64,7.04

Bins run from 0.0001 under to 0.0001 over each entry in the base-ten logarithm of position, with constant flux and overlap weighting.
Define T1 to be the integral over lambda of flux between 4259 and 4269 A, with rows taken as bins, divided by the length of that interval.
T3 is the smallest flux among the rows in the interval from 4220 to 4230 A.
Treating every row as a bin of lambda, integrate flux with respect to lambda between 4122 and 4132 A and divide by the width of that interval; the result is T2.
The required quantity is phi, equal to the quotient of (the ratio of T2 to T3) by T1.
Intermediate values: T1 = 9.4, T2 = 9.5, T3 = 7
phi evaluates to 0.144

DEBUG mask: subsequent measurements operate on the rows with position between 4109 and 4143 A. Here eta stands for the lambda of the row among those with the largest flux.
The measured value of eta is 4128.92 A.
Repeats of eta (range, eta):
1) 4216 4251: 4244.59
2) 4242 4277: 4244.59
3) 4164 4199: 4172.88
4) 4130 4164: 4136.53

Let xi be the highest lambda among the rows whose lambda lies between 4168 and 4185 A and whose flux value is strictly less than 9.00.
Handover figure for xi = 4182.50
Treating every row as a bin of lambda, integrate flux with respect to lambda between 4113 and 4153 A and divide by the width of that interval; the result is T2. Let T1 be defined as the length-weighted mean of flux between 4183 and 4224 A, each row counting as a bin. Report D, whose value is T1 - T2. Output -0.3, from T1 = 8.63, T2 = 8.9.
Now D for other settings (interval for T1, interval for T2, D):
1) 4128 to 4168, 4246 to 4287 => -0.2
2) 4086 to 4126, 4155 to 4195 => 0.5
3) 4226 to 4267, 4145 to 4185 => 0.4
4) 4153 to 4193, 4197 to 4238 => -0.4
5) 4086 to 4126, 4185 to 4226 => 0.2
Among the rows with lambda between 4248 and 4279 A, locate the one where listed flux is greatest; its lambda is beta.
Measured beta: 4266.15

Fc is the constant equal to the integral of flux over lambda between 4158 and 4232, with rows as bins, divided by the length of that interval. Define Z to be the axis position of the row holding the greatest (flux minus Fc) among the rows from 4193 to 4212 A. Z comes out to 4209.55 A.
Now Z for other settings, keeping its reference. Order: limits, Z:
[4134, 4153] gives 4136.53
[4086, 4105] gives 4089.18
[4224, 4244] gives 4242.64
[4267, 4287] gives 4268.11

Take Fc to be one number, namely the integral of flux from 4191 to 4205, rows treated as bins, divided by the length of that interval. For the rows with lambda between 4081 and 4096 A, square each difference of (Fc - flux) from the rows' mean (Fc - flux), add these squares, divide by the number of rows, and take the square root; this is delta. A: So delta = 0.6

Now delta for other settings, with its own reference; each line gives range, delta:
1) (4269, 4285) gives 0.9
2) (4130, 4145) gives 0.7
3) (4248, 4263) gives 0.5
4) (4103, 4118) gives 0.5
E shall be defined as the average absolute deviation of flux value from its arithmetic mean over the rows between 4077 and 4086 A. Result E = 0.25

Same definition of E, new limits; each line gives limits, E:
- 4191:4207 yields 0.66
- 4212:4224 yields 0.48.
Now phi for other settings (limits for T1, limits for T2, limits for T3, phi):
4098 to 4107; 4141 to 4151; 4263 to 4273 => 0.155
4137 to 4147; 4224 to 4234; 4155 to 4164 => 0.109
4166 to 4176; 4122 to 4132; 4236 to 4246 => 0.129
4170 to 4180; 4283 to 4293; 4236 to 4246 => 0.107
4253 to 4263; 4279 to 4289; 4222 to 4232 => 0.145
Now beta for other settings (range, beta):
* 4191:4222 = 4209.55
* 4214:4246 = 4244.59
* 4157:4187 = 4172.88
